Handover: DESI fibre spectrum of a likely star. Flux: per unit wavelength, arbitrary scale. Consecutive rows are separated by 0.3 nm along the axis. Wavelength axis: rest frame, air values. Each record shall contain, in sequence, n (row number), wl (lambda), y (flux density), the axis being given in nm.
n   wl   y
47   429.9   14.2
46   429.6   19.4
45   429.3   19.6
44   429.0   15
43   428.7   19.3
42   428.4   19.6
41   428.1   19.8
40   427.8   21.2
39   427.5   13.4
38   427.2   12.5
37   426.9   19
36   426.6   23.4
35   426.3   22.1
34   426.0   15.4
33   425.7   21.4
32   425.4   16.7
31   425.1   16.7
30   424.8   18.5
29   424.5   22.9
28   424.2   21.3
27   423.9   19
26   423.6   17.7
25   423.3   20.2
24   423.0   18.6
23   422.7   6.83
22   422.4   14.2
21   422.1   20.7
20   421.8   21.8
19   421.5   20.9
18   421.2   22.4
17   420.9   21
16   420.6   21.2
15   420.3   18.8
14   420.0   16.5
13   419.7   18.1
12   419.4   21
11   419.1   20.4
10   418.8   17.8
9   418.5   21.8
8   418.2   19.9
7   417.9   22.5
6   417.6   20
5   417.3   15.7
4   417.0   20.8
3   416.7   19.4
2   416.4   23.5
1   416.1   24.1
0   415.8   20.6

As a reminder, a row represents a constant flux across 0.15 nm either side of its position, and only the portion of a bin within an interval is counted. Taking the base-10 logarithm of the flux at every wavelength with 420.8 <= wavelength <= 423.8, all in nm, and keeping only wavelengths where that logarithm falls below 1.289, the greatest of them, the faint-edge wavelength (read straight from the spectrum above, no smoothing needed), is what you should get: 423.6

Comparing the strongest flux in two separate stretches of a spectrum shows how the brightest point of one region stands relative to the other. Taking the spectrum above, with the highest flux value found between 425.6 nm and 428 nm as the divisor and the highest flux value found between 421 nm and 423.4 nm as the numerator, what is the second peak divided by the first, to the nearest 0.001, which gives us 0.957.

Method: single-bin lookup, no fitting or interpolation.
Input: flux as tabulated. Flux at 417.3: 15.7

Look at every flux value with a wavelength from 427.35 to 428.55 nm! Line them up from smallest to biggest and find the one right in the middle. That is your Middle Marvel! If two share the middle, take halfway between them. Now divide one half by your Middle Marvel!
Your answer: 0.0254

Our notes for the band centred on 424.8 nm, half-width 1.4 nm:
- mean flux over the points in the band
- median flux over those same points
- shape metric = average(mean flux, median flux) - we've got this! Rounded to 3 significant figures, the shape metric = 18.7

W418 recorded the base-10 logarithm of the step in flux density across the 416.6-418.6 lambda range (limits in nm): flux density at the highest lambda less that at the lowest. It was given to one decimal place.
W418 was 0.4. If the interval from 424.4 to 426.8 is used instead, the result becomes -0.3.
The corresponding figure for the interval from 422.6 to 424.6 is 1.2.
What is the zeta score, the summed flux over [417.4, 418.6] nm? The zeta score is 84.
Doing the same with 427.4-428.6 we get 74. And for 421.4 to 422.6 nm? 78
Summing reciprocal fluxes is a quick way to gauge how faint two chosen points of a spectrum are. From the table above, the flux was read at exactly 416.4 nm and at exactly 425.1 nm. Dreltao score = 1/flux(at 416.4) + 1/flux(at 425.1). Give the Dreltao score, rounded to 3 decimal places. 0.102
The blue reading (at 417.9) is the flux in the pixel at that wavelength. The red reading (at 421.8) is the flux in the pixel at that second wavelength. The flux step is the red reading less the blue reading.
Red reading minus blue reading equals -1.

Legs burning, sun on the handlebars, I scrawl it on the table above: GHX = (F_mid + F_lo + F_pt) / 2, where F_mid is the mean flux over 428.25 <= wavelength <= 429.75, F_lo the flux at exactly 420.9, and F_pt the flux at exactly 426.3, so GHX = 30.8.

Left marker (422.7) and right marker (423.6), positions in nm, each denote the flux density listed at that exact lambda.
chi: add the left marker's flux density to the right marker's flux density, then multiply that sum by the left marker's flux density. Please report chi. 168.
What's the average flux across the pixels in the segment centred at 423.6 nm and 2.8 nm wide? 17.7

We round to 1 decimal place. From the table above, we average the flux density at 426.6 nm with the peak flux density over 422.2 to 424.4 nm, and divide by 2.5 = 8.9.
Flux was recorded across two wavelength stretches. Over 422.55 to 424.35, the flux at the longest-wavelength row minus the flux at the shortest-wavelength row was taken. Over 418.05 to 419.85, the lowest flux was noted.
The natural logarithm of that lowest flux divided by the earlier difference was 0.2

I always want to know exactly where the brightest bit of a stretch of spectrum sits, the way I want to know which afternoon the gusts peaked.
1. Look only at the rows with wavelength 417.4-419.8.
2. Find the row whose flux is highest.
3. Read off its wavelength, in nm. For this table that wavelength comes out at 417.9 nm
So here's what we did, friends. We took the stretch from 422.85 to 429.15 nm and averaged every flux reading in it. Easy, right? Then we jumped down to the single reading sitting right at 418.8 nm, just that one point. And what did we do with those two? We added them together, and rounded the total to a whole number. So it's 37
